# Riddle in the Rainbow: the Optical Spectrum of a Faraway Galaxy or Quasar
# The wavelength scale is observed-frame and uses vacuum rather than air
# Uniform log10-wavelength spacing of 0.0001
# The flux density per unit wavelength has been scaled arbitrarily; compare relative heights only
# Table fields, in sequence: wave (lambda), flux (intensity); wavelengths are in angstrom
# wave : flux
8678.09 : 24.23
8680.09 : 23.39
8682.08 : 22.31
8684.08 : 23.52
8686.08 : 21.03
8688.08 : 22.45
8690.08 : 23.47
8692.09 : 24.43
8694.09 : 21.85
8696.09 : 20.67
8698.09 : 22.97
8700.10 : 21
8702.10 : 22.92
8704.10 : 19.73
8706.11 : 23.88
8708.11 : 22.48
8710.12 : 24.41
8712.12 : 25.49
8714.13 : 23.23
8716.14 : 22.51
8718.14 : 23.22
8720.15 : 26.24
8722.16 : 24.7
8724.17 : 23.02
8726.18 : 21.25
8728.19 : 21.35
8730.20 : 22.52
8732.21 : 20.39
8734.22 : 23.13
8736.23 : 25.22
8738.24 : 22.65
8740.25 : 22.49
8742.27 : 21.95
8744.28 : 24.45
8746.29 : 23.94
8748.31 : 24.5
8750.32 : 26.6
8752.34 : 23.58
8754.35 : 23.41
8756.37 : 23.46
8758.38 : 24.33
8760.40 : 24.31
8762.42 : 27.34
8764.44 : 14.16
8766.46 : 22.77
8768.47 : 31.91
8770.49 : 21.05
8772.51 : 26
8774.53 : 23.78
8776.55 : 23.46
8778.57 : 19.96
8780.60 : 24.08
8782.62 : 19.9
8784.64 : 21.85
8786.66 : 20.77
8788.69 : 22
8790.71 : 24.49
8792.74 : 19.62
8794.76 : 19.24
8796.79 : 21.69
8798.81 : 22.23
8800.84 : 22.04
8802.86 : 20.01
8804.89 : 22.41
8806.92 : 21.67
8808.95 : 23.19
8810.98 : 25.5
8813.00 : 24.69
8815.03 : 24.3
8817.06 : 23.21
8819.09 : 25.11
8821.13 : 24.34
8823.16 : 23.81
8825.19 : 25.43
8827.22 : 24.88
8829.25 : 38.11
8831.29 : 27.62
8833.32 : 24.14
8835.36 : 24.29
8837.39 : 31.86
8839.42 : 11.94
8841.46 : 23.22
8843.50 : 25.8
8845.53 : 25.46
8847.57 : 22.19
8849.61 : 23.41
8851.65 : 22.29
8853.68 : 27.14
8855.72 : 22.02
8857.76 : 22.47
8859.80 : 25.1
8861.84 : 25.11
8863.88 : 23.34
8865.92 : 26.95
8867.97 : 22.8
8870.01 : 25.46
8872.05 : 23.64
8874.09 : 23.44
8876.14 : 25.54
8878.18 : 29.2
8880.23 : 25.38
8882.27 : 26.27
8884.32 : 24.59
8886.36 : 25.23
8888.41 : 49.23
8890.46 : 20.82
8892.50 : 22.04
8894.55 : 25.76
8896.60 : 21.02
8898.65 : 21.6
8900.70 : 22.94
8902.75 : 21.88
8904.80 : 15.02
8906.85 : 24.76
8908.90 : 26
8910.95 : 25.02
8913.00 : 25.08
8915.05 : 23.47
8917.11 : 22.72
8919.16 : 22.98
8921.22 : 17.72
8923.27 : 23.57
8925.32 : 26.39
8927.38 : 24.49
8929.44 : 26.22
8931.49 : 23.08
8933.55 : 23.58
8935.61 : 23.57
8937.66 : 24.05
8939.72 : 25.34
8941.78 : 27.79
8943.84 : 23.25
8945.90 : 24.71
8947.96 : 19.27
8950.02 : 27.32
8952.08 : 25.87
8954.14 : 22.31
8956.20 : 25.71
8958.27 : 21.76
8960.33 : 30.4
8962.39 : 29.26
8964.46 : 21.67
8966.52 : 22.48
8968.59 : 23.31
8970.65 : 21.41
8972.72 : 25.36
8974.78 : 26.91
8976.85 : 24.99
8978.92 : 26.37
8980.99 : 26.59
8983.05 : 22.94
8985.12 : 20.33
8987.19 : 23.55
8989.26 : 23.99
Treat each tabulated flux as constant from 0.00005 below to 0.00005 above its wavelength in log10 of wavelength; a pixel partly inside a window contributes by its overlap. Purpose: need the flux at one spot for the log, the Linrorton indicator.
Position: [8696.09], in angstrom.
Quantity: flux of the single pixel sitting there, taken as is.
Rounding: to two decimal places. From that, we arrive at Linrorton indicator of 20.67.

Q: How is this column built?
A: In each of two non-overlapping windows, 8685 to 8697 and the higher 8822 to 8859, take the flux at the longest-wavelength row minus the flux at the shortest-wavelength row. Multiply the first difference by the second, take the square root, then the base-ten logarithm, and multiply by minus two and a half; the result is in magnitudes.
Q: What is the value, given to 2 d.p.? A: 0.40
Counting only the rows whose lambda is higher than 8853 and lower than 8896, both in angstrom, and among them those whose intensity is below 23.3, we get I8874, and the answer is 5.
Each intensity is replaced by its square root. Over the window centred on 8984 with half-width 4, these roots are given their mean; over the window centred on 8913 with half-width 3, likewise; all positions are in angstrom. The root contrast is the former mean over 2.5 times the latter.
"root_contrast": 0.390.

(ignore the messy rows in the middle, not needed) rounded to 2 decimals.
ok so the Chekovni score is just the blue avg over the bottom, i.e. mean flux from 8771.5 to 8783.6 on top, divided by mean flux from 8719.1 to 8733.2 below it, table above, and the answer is 1.00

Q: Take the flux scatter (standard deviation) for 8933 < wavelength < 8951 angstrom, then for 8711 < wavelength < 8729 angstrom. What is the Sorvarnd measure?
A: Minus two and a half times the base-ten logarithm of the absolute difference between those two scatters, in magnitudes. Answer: 0.3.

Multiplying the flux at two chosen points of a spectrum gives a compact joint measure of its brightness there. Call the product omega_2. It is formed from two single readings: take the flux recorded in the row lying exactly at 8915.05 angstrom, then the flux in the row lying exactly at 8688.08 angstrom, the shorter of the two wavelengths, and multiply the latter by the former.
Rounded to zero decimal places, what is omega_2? 527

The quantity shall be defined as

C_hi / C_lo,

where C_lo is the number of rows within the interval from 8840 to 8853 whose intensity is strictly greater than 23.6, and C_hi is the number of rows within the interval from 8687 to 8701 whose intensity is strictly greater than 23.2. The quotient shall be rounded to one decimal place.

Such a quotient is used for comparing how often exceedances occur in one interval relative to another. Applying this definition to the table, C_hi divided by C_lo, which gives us 1.0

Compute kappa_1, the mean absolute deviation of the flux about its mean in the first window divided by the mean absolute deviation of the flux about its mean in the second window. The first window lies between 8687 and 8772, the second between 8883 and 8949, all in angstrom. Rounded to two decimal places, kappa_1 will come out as 0.62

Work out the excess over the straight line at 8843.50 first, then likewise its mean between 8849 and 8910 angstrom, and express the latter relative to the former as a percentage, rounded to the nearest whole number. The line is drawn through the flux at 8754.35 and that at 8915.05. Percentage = 52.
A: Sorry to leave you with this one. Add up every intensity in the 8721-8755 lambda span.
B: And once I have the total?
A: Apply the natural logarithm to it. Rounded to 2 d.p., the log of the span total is 5.98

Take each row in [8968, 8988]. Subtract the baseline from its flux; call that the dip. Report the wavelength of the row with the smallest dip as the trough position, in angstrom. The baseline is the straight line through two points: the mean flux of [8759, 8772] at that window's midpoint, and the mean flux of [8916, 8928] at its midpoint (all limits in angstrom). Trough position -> 8985.12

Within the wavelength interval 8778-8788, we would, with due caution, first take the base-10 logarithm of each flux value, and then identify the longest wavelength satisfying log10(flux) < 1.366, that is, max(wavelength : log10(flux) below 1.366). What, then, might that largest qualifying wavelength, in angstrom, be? 8786.66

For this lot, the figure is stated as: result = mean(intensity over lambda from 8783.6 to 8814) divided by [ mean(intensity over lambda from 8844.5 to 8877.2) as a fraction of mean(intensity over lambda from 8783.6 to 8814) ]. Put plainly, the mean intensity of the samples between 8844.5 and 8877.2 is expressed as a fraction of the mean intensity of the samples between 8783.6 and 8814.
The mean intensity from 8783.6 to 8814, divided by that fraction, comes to 20.2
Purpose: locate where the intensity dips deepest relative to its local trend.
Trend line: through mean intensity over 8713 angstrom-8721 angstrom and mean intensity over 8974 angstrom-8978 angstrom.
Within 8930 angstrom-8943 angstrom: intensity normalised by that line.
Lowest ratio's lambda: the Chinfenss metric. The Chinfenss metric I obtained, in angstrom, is 8931.49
